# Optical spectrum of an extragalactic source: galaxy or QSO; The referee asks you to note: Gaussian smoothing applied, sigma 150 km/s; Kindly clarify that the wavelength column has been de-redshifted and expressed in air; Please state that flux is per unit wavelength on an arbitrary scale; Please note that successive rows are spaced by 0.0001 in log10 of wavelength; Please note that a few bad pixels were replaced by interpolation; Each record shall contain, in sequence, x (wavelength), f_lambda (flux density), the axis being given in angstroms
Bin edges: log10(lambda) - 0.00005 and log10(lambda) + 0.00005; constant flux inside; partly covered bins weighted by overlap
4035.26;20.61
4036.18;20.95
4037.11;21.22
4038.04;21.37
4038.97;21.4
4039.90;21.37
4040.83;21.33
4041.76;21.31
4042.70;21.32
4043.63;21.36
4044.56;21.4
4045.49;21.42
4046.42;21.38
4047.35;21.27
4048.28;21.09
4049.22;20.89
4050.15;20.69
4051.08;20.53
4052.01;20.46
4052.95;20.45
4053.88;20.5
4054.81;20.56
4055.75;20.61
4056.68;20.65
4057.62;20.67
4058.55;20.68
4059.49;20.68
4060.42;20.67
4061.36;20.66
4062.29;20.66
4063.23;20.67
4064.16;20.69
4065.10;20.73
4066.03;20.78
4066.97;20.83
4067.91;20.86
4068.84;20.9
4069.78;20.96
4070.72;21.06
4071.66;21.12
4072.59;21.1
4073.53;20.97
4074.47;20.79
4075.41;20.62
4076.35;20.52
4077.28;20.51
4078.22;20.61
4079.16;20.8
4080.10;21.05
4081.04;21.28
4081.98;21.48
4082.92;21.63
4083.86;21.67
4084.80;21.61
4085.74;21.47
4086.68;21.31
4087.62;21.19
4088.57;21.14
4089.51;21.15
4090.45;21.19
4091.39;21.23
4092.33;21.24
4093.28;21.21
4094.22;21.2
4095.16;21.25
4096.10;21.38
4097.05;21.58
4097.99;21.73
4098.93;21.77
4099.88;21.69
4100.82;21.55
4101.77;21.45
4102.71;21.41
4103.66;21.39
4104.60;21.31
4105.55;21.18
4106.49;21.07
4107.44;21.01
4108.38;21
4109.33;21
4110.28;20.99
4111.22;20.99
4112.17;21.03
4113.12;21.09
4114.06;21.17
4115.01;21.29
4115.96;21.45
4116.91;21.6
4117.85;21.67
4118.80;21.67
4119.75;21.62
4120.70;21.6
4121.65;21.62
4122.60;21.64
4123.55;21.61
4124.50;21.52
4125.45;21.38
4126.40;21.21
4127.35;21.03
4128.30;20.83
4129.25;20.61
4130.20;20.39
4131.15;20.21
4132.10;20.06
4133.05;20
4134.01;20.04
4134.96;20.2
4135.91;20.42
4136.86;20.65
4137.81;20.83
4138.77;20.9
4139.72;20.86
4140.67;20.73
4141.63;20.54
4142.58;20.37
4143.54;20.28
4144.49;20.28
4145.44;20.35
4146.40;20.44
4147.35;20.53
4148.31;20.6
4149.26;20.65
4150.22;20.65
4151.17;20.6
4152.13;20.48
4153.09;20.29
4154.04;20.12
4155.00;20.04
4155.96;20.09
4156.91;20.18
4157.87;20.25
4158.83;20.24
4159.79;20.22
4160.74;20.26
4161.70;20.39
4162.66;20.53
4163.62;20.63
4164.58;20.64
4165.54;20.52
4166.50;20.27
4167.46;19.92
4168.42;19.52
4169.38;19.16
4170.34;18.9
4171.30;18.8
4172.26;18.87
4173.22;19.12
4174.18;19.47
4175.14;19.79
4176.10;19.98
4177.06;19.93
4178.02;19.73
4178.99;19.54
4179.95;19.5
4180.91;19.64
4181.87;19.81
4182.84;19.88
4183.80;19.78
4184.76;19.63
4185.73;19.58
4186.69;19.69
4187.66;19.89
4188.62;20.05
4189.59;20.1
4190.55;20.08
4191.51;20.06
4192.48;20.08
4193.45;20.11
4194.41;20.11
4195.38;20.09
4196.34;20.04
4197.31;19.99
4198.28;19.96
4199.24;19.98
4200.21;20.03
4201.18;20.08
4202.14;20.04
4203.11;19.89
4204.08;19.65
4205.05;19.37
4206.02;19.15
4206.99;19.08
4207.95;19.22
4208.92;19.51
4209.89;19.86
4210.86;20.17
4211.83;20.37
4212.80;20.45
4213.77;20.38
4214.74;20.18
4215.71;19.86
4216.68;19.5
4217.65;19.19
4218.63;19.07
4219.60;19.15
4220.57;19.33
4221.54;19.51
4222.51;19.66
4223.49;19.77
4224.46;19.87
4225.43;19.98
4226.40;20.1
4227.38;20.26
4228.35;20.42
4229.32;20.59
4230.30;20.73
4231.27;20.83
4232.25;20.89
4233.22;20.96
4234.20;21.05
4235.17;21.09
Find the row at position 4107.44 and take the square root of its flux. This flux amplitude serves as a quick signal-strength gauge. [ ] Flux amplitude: 4.58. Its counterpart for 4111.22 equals 4.58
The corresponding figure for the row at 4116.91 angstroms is 4.65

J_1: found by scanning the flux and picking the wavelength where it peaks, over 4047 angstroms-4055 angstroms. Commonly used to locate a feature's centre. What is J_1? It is 4047.35 angstroms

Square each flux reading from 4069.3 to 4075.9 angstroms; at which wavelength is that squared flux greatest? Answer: 4071.66 angstroms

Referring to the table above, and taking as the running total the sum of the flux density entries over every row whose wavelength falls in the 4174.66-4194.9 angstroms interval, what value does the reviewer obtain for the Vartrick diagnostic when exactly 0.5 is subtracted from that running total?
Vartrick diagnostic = 416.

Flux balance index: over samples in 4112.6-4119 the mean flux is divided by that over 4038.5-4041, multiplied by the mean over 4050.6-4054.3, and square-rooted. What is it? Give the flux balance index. 4.53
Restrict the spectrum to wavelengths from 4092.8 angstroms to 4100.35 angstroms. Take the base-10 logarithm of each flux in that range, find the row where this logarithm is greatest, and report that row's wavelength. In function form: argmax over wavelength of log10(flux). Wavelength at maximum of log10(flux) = 4098.93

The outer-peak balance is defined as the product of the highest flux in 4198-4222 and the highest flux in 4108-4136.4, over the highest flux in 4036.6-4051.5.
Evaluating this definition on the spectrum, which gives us 20.7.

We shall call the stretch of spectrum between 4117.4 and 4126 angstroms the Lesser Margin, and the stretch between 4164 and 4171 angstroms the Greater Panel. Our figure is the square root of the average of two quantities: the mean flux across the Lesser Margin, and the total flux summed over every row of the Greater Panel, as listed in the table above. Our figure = 9.0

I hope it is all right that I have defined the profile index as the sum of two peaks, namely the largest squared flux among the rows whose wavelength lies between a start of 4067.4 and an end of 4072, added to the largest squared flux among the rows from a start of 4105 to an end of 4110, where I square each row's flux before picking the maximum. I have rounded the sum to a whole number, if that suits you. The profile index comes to 895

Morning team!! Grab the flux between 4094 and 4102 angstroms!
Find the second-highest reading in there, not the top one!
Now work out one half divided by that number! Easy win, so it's 0.0230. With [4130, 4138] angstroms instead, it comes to 0.0242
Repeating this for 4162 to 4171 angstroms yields 0.0242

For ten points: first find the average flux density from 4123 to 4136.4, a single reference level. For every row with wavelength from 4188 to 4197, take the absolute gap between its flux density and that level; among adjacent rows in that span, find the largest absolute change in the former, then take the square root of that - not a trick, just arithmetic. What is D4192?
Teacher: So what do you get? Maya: 0.22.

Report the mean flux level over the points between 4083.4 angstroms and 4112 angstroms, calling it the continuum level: 21.3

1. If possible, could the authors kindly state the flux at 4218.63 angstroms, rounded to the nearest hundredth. 19.07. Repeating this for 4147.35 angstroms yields 20.53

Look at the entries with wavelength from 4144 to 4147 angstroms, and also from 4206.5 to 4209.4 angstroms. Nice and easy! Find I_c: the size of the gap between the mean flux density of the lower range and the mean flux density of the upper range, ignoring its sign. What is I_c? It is 1.1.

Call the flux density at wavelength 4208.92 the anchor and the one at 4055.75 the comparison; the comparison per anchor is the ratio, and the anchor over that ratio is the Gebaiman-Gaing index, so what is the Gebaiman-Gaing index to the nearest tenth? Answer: 18.5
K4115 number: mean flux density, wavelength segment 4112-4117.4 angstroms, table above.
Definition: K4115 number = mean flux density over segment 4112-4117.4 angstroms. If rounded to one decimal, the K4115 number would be 21.3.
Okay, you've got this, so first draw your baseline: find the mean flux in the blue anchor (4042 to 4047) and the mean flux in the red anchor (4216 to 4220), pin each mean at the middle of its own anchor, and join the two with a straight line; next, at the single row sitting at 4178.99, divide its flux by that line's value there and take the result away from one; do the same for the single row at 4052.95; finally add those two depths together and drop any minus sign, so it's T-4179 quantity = 0.047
